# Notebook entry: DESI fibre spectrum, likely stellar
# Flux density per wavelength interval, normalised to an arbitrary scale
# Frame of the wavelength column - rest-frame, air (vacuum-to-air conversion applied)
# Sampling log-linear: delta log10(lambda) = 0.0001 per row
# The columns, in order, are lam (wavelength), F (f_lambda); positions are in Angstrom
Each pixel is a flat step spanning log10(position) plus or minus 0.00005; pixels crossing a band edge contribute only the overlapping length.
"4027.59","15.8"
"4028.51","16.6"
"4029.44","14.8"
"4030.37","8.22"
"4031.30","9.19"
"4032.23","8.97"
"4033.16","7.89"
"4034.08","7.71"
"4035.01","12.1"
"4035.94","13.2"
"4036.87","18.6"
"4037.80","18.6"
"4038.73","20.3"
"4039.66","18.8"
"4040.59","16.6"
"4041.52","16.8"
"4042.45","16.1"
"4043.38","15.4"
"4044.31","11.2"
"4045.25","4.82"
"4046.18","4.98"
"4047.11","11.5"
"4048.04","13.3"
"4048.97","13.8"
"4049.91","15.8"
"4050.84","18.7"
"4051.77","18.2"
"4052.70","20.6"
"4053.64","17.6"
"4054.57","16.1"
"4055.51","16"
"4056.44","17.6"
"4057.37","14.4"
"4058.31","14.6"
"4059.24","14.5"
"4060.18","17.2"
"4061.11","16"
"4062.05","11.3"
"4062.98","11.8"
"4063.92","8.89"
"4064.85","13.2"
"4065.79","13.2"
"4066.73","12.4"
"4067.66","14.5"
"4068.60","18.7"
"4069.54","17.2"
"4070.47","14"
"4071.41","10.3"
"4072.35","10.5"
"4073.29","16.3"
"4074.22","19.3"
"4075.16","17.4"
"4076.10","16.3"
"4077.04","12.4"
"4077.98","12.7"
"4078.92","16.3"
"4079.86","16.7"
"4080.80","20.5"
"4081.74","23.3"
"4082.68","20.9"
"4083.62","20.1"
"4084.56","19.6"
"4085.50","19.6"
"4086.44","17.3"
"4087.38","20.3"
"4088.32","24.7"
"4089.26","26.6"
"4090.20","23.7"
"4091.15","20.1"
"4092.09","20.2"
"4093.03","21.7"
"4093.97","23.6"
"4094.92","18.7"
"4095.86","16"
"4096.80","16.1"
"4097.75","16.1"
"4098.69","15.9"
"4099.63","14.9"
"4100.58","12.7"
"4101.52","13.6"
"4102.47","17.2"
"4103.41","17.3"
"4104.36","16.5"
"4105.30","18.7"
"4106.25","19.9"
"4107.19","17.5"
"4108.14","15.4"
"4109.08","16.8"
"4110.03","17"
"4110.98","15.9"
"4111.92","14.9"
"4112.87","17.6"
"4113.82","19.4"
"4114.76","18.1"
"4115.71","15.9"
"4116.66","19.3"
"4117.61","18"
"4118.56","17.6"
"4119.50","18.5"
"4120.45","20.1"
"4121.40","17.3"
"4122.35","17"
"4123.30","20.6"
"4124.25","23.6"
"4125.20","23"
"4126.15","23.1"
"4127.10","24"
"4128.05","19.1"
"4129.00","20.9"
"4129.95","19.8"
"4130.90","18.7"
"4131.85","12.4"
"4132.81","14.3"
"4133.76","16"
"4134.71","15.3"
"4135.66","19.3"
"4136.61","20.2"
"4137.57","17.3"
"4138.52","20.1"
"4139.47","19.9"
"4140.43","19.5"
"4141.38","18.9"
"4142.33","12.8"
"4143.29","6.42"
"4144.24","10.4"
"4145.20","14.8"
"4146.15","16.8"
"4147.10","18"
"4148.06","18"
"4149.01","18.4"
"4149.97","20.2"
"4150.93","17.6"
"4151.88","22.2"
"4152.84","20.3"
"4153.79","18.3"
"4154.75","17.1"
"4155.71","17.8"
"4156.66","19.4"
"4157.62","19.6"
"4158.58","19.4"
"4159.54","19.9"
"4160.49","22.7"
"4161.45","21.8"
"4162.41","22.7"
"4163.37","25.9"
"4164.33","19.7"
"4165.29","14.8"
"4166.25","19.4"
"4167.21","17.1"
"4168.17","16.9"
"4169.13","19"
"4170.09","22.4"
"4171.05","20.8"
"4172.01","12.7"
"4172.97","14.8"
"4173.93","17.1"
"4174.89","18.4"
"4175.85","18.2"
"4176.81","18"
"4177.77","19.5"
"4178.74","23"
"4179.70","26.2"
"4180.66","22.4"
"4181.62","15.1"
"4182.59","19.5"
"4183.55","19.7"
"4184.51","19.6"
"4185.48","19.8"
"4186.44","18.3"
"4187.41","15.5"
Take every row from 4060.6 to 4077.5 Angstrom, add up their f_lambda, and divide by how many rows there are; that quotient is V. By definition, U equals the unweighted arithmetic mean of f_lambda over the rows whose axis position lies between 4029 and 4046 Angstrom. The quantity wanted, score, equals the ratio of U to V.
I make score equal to 0.94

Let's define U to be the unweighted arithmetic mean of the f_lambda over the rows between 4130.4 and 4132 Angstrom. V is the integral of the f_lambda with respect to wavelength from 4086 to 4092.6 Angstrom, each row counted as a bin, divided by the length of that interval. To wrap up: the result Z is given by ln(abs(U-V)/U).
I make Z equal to -0.90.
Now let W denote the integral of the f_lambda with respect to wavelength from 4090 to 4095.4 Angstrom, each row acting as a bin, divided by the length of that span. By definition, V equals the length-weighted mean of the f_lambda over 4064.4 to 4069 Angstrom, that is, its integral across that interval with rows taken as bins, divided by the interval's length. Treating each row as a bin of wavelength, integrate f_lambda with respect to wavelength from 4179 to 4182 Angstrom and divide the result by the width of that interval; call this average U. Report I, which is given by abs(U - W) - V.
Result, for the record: -14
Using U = 21.6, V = 14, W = 21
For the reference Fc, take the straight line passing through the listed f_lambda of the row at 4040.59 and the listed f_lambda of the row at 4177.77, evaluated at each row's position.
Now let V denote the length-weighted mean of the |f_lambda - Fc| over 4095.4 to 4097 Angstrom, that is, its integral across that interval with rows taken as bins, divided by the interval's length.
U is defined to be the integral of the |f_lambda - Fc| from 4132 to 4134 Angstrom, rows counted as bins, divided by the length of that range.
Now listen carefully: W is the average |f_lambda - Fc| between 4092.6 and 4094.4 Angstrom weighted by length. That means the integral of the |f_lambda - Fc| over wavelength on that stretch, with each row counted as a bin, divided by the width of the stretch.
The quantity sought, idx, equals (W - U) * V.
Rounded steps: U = 3.9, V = 1.7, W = 5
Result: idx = 2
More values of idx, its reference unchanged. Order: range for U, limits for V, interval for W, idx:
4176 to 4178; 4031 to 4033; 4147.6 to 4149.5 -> -2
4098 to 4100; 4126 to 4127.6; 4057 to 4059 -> 1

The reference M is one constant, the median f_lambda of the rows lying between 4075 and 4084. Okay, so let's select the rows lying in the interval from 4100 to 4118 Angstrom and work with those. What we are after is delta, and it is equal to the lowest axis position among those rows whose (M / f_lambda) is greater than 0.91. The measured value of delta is 4100.58 Angstrom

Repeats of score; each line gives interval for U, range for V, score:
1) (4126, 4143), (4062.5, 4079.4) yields 1.30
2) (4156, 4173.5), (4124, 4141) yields 1.01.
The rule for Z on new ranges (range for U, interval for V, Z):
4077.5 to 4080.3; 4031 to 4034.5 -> -0.81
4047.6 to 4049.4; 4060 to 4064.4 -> -2.88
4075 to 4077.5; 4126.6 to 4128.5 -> -0.90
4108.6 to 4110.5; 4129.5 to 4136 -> -3.67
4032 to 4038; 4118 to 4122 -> -0.75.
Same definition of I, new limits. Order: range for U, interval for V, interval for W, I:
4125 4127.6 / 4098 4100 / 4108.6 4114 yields -9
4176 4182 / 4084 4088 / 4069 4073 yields -12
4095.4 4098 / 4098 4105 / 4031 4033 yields -8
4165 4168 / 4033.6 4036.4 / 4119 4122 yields -10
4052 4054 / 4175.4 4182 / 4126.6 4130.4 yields -18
